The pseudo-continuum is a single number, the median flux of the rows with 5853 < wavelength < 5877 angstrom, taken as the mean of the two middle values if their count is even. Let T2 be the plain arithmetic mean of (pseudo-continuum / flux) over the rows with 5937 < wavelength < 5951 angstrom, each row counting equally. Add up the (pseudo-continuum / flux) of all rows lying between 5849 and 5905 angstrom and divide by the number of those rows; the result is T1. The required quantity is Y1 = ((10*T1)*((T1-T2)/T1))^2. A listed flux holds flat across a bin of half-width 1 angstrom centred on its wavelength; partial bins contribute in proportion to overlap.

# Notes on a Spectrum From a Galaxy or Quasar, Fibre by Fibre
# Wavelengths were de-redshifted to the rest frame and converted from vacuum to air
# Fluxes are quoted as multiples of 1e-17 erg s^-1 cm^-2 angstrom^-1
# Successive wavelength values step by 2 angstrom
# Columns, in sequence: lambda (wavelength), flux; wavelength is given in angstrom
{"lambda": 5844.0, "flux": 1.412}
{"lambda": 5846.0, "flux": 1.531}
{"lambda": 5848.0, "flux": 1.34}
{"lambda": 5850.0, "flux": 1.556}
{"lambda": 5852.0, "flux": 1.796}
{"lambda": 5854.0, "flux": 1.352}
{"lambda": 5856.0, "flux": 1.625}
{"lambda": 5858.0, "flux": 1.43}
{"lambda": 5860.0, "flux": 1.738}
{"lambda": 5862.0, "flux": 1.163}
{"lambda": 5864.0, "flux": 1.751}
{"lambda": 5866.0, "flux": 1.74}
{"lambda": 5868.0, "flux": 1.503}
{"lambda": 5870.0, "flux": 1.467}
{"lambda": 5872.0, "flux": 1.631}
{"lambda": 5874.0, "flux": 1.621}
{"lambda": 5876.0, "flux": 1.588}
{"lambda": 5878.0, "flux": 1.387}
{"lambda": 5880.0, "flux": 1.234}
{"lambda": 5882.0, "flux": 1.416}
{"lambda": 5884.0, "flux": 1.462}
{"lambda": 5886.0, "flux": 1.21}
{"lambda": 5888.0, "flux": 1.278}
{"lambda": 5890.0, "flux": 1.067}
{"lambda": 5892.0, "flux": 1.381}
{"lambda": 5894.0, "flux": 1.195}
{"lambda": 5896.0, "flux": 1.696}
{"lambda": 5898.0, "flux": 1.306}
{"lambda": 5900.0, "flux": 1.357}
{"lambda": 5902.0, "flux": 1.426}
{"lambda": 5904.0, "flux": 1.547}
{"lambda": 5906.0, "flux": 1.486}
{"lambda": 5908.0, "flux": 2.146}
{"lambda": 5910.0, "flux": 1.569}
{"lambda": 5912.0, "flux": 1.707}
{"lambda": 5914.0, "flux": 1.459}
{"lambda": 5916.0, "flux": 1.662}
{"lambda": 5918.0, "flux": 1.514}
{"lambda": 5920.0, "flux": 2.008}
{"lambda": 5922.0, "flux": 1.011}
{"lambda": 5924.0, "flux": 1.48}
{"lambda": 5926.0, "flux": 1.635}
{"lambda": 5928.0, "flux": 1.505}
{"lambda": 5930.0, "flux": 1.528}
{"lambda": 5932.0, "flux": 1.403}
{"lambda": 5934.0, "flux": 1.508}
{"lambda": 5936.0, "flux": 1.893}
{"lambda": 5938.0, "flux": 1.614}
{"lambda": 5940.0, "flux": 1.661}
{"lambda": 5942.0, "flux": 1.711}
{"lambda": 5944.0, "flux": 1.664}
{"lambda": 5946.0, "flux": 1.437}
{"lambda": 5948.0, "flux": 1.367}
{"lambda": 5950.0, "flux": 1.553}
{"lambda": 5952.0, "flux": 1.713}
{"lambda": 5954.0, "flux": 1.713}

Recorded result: 0.84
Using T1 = 1.12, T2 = 1.03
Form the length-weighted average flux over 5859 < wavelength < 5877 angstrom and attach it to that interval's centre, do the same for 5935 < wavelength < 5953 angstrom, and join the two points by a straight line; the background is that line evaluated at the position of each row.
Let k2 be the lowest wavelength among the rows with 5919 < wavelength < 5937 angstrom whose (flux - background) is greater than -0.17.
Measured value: 5920.0 angstrom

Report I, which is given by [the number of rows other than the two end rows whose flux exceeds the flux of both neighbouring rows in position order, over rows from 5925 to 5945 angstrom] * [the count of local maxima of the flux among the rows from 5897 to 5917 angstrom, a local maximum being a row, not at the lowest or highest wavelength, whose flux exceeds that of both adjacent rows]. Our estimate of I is 9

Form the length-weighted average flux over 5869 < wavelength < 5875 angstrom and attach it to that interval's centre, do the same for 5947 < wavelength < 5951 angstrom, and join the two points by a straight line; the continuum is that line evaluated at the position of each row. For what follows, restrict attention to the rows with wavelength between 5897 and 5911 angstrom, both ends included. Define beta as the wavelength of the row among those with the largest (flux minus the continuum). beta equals 5908.0 angstrom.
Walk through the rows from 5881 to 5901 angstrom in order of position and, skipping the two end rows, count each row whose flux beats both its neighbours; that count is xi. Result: 4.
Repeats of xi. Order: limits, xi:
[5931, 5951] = 2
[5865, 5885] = 1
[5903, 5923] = 4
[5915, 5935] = 3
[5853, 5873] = 3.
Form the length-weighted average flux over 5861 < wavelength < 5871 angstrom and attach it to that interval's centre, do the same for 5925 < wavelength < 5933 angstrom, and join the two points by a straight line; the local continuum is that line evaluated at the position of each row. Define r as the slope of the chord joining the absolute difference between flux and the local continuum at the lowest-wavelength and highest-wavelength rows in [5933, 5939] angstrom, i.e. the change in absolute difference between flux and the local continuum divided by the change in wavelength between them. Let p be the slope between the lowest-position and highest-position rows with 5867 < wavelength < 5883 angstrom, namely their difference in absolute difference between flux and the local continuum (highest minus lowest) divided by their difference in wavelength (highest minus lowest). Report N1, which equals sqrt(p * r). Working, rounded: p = 0.0061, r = 0.022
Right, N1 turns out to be 0.0116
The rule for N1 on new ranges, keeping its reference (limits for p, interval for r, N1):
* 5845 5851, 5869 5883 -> 0.0051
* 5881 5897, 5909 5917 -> 0.0087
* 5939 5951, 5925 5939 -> 0.0042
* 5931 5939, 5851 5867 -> 0.0033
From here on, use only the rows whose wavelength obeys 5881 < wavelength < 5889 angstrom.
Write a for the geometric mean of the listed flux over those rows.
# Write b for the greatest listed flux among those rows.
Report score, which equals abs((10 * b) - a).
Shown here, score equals 13.3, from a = 1.34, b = 1.462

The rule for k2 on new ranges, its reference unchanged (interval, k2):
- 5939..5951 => 5940.0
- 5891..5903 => 5896.0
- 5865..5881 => 5866.0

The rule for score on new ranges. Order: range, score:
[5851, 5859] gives 16.4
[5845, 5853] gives 16.4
